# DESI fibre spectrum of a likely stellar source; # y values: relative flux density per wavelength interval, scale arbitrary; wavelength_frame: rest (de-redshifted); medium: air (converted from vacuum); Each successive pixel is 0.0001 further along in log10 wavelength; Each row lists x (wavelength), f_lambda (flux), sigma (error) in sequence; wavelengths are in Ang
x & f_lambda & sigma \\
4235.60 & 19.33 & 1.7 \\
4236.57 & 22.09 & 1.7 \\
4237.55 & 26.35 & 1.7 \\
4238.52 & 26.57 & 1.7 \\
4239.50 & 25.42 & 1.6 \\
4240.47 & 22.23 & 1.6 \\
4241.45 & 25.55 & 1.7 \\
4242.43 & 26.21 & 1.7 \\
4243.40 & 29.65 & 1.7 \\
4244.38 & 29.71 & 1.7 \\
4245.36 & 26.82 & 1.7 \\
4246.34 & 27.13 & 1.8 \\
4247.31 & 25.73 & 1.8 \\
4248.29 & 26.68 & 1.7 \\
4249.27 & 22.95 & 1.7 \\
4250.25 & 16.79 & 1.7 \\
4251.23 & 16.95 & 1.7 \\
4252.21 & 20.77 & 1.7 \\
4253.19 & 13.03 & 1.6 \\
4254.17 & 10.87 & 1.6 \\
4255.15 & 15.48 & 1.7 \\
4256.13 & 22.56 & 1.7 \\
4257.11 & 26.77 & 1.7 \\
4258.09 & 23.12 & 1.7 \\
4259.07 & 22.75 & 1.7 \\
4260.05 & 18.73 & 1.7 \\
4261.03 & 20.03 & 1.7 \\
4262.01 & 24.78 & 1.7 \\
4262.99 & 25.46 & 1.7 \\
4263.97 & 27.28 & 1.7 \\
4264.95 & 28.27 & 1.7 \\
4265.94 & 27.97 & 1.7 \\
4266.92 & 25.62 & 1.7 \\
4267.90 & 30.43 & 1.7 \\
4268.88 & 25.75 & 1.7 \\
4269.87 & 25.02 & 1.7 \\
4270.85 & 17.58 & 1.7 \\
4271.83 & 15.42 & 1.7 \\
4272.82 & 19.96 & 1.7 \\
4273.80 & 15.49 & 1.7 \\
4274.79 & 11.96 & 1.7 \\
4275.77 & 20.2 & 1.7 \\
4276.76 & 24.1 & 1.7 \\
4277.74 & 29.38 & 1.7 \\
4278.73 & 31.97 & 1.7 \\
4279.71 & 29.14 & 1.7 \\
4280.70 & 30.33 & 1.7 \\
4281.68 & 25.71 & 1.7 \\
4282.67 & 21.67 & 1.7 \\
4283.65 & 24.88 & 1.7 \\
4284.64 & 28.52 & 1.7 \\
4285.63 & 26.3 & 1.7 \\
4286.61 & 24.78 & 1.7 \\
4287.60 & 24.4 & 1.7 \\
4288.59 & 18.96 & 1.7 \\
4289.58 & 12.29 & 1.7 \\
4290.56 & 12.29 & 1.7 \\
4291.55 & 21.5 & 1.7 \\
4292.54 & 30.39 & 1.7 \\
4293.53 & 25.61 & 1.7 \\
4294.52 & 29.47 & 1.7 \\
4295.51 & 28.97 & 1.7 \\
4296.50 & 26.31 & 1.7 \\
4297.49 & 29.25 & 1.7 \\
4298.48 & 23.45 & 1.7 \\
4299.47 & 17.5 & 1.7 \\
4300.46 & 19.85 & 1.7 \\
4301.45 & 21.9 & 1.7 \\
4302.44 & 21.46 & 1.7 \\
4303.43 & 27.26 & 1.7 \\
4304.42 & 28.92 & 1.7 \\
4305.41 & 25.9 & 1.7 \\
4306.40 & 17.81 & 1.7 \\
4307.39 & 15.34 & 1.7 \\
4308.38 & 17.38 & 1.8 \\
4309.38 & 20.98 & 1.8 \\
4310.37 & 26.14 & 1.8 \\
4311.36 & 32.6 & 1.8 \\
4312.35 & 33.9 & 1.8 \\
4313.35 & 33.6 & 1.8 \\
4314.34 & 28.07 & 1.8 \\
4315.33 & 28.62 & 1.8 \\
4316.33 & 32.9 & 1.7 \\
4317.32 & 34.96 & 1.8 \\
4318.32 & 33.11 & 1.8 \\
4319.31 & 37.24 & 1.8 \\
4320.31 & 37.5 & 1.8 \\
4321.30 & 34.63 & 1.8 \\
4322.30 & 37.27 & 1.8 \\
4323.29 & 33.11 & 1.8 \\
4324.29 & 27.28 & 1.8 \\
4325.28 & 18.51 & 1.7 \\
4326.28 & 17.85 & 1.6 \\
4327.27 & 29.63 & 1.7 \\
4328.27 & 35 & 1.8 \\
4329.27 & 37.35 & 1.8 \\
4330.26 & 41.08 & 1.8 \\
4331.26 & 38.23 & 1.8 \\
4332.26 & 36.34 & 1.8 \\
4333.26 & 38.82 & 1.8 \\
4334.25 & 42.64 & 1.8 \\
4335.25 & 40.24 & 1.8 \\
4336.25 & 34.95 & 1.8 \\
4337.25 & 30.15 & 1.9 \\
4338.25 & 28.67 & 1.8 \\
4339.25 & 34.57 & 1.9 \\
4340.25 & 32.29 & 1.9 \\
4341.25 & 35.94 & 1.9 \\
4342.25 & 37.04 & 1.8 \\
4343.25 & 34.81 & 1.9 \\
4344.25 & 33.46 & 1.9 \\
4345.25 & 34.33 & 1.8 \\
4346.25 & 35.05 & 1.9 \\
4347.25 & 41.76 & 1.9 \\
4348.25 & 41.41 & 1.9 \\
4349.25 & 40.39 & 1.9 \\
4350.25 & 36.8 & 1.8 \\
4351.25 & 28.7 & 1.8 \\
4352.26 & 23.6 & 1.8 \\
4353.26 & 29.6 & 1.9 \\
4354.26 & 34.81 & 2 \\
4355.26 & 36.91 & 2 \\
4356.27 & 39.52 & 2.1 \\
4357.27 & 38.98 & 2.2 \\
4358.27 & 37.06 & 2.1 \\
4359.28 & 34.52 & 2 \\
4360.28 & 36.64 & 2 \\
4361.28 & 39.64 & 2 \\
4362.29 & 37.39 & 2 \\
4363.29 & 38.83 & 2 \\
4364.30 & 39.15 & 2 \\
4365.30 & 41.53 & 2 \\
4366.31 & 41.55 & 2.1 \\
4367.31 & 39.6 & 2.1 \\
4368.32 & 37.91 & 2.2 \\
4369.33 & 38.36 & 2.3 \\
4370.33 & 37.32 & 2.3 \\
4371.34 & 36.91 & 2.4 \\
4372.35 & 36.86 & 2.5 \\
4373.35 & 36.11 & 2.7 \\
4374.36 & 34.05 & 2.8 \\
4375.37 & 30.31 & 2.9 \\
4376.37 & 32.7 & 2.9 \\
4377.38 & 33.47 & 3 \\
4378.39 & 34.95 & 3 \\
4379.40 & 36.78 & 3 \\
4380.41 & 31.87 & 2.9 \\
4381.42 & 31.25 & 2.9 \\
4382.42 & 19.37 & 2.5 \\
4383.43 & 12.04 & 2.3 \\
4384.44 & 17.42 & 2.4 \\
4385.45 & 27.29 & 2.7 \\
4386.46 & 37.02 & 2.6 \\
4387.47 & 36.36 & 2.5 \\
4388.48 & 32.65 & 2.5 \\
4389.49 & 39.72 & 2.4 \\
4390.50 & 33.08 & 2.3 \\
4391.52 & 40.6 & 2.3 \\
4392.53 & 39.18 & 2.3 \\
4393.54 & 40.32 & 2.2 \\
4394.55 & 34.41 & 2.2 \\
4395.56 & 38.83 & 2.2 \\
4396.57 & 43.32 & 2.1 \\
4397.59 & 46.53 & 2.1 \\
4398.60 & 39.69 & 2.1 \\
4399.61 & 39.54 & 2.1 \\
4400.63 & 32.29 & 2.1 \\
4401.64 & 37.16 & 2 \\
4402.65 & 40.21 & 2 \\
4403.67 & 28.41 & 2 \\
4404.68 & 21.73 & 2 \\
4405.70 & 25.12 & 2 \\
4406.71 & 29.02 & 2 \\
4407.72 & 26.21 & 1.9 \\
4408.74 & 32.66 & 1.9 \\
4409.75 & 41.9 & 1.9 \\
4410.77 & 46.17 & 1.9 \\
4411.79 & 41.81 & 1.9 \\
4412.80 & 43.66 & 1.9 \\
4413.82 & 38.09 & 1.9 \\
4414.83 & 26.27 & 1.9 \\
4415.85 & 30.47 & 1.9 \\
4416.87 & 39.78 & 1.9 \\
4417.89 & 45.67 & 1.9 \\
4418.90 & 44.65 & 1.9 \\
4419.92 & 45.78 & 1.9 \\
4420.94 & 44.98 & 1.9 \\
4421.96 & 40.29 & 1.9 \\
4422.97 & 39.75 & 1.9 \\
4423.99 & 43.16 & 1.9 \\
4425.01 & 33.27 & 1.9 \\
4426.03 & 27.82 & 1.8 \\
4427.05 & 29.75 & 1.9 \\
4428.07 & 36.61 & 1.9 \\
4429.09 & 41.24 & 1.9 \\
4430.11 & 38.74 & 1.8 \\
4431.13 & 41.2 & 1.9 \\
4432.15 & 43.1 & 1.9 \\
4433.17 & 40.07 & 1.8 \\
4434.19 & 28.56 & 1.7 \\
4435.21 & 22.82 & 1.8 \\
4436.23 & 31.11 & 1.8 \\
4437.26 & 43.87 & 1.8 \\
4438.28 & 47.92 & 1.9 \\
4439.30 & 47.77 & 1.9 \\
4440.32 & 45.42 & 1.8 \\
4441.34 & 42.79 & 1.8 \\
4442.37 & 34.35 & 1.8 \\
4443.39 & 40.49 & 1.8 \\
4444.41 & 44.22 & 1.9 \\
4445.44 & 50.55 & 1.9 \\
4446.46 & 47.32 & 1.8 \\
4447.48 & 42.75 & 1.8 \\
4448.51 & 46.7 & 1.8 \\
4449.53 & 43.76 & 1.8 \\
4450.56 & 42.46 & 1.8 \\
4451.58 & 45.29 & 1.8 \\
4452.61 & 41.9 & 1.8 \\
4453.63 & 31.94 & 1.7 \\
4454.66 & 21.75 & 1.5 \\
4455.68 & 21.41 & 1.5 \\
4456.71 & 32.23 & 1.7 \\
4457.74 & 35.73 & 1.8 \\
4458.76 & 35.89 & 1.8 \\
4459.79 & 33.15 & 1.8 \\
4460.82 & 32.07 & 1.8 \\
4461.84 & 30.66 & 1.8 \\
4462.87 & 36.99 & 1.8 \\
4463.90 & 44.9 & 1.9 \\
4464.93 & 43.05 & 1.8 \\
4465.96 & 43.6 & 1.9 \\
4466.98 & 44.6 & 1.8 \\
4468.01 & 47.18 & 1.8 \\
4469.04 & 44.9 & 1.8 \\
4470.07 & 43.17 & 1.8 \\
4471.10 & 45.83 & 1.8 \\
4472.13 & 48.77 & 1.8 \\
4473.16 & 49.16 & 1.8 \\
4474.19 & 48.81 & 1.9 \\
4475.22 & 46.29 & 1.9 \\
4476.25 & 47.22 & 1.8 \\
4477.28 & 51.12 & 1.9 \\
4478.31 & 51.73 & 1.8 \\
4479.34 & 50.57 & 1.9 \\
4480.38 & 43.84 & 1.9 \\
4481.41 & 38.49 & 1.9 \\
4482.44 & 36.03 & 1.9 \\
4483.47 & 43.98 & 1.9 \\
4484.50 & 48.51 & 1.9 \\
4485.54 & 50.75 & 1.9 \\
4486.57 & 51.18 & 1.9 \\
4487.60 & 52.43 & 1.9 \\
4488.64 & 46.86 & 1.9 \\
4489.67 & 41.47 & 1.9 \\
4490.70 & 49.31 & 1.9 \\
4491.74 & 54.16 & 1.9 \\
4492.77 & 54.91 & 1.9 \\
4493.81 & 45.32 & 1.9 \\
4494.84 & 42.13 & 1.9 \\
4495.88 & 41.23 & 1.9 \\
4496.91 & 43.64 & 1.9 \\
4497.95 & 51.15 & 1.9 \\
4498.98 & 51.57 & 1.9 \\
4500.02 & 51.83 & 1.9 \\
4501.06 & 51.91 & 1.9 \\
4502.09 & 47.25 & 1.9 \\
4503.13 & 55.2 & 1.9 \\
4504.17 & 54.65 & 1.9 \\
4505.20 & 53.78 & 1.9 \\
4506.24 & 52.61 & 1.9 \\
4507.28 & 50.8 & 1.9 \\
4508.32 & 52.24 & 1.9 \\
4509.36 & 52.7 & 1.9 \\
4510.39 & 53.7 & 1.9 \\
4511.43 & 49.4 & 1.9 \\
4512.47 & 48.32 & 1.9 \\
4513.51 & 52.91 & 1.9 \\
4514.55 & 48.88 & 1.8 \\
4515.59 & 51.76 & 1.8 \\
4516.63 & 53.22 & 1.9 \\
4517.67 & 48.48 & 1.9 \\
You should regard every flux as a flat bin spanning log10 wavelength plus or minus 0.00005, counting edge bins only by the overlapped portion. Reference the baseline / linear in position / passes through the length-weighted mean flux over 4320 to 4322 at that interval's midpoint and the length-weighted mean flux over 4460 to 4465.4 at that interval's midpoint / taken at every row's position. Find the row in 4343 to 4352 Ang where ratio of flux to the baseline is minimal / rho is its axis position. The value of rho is 4351.25 Ang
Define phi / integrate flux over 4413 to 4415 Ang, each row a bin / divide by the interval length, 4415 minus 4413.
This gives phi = 35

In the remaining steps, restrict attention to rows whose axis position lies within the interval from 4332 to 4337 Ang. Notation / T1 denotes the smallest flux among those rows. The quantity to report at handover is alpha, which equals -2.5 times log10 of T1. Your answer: -3.86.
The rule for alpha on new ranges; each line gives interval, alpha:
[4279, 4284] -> -3.34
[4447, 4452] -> -4.07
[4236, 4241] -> -3.36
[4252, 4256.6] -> -2.59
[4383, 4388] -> -2.70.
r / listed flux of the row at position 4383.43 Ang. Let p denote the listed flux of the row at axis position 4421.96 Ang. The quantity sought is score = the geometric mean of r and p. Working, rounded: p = 40.29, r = 12.04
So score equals 22.0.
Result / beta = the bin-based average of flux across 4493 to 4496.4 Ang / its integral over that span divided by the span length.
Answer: 44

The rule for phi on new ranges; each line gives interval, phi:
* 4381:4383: 25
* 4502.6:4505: 55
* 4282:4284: 23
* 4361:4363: 38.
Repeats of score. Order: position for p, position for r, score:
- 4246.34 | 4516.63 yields 38.0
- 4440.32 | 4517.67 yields 46.9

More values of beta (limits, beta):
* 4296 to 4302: 23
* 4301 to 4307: 24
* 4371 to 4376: 35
